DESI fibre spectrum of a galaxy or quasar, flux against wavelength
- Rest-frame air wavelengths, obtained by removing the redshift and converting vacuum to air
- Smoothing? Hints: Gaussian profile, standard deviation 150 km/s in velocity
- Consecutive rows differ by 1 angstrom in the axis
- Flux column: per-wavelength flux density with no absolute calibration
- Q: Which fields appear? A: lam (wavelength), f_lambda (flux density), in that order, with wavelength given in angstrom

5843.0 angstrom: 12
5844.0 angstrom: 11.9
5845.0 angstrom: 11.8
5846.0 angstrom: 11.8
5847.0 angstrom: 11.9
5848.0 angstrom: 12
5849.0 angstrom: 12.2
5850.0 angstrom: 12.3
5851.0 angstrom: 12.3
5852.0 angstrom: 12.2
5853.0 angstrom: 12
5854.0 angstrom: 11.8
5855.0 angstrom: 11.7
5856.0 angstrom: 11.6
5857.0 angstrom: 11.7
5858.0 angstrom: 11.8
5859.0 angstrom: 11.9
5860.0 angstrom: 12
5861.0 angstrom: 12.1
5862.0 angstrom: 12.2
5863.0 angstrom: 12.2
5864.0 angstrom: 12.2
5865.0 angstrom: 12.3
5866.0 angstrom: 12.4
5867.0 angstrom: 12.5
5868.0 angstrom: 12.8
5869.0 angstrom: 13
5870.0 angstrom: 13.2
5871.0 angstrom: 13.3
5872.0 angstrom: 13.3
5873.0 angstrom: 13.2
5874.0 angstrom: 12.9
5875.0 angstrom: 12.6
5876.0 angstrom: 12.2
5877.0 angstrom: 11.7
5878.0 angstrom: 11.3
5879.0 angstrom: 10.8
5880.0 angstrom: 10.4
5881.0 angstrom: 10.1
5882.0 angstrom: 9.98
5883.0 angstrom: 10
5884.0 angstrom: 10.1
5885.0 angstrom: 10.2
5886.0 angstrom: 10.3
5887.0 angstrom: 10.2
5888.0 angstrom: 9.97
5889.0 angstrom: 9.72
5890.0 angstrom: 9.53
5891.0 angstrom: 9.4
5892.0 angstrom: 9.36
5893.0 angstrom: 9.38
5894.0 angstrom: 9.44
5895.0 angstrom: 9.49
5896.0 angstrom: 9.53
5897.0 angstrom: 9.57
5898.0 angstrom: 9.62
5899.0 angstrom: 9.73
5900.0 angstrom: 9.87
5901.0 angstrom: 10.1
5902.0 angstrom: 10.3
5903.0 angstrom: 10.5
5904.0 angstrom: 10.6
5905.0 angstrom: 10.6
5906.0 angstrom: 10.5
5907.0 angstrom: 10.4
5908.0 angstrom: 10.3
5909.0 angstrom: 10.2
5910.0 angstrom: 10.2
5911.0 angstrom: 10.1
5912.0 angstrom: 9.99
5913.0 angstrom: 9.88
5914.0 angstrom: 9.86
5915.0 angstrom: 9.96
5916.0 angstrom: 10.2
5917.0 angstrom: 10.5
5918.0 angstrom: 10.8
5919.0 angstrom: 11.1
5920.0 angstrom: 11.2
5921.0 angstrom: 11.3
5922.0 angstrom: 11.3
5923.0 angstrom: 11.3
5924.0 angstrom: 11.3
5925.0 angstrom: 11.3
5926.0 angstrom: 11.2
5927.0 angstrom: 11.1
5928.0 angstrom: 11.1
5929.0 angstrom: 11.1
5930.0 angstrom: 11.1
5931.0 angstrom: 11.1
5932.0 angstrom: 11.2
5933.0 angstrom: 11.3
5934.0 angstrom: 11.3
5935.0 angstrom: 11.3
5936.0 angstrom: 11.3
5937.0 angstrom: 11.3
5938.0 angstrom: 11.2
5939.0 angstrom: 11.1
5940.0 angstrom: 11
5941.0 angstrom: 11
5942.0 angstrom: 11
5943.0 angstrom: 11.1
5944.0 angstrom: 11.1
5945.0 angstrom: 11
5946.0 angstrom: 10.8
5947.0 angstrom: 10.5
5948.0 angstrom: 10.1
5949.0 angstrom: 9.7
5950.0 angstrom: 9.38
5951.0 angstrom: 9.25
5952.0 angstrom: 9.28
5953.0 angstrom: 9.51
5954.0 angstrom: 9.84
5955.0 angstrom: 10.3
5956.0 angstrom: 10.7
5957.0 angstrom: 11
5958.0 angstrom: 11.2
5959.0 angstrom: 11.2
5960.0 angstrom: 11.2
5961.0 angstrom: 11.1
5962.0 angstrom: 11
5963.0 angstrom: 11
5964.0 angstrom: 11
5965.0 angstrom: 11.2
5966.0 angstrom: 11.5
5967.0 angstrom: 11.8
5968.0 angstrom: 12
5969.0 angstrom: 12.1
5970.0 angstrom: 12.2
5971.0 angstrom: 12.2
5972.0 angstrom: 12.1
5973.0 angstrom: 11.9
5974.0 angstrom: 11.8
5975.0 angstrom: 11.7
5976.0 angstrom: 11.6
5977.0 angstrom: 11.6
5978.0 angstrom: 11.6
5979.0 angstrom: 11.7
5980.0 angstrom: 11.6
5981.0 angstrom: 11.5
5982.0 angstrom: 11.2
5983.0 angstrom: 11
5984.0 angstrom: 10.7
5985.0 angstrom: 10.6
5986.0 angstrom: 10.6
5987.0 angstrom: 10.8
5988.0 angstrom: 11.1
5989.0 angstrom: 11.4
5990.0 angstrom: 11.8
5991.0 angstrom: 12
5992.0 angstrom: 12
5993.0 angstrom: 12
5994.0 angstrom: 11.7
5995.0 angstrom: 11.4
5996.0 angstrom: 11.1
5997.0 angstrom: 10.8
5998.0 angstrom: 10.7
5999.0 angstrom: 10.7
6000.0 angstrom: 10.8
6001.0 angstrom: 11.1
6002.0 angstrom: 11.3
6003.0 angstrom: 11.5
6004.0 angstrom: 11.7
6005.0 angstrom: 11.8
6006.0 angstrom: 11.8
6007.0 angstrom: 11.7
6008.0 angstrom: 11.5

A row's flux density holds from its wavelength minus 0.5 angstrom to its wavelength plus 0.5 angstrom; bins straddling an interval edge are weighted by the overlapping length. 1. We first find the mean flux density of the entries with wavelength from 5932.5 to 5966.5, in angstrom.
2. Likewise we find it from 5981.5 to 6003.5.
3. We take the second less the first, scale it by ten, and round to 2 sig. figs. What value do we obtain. 4.4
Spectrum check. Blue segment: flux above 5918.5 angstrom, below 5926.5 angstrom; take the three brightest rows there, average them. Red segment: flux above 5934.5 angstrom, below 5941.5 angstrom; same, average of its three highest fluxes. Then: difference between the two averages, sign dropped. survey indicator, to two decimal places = 0.00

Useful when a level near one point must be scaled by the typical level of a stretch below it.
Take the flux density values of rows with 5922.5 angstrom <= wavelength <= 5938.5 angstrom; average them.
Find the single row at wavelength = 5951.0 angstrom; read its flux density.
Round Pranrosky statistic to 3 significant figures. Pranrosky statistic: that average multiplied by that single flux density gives 104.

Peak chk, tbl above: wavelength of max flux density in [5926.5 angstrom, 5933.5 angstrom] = 5933.0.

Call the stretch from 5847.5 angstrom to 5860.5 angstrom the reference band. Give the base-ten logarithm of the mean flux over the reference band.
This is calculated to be 1.08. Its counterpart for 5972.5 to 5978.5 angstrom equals 1.07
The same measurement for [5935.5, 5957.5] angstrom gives 1.02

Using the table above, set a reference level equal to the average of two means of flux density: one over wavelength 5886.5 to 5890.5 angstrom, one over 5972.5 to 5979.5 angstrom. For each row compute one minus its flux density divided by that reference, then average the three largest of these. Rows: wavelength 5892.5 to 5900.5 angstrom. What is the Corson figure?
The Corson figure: 0.12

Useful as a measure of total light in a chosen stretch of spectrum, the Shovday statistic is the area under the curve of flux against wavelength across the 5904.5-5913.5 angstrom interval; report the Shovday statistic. 92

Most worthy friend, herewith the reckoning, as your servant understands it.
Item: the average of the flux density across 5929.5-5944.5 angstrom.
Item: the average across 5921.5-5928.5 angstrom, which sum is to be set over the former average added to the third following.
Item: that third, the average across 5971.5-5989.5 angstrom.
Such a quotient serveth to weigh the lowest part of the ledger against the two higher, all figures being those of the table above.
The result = 0.50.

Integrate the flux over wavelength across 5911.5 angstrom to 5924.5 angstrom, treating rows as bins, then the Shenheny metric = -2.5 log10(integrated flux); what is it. -5.36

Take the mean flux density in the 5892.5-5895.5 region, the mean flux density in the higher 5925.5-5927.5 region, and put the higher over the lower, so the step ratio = 1.18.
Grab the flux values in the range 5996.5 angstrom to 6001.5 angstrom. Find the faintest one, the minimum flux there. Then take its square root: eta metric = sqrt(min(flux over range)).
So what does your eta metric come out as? 3.27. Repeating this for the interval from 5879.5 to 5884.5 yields 3.16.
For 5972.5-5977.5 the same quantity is 3.41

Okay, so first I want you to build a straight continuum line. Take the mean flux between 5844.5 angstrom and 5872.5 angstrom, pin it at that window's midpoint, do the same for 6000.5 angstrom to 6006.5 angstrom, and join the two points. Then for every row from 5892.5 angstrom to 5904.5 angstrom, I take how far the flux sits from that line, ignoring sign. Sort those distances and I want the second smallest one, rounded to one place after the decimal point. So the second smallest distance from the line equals 1.5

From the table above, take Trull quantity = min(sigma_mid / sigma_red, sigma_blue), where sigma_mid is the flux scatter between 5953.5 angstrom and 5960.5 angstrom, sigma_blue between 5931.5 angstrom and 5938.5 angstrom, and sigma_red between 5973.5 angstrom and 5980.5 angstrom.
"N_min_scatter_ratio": 0.05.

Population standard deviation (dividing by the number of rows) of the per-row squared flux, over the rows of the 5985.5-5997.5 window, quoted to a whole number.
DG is 11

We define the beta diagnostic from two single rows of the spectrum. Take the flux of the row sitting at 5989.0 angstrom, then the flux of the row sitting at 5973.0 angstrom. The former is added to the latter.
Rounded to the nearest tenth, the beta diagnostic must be 23.3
